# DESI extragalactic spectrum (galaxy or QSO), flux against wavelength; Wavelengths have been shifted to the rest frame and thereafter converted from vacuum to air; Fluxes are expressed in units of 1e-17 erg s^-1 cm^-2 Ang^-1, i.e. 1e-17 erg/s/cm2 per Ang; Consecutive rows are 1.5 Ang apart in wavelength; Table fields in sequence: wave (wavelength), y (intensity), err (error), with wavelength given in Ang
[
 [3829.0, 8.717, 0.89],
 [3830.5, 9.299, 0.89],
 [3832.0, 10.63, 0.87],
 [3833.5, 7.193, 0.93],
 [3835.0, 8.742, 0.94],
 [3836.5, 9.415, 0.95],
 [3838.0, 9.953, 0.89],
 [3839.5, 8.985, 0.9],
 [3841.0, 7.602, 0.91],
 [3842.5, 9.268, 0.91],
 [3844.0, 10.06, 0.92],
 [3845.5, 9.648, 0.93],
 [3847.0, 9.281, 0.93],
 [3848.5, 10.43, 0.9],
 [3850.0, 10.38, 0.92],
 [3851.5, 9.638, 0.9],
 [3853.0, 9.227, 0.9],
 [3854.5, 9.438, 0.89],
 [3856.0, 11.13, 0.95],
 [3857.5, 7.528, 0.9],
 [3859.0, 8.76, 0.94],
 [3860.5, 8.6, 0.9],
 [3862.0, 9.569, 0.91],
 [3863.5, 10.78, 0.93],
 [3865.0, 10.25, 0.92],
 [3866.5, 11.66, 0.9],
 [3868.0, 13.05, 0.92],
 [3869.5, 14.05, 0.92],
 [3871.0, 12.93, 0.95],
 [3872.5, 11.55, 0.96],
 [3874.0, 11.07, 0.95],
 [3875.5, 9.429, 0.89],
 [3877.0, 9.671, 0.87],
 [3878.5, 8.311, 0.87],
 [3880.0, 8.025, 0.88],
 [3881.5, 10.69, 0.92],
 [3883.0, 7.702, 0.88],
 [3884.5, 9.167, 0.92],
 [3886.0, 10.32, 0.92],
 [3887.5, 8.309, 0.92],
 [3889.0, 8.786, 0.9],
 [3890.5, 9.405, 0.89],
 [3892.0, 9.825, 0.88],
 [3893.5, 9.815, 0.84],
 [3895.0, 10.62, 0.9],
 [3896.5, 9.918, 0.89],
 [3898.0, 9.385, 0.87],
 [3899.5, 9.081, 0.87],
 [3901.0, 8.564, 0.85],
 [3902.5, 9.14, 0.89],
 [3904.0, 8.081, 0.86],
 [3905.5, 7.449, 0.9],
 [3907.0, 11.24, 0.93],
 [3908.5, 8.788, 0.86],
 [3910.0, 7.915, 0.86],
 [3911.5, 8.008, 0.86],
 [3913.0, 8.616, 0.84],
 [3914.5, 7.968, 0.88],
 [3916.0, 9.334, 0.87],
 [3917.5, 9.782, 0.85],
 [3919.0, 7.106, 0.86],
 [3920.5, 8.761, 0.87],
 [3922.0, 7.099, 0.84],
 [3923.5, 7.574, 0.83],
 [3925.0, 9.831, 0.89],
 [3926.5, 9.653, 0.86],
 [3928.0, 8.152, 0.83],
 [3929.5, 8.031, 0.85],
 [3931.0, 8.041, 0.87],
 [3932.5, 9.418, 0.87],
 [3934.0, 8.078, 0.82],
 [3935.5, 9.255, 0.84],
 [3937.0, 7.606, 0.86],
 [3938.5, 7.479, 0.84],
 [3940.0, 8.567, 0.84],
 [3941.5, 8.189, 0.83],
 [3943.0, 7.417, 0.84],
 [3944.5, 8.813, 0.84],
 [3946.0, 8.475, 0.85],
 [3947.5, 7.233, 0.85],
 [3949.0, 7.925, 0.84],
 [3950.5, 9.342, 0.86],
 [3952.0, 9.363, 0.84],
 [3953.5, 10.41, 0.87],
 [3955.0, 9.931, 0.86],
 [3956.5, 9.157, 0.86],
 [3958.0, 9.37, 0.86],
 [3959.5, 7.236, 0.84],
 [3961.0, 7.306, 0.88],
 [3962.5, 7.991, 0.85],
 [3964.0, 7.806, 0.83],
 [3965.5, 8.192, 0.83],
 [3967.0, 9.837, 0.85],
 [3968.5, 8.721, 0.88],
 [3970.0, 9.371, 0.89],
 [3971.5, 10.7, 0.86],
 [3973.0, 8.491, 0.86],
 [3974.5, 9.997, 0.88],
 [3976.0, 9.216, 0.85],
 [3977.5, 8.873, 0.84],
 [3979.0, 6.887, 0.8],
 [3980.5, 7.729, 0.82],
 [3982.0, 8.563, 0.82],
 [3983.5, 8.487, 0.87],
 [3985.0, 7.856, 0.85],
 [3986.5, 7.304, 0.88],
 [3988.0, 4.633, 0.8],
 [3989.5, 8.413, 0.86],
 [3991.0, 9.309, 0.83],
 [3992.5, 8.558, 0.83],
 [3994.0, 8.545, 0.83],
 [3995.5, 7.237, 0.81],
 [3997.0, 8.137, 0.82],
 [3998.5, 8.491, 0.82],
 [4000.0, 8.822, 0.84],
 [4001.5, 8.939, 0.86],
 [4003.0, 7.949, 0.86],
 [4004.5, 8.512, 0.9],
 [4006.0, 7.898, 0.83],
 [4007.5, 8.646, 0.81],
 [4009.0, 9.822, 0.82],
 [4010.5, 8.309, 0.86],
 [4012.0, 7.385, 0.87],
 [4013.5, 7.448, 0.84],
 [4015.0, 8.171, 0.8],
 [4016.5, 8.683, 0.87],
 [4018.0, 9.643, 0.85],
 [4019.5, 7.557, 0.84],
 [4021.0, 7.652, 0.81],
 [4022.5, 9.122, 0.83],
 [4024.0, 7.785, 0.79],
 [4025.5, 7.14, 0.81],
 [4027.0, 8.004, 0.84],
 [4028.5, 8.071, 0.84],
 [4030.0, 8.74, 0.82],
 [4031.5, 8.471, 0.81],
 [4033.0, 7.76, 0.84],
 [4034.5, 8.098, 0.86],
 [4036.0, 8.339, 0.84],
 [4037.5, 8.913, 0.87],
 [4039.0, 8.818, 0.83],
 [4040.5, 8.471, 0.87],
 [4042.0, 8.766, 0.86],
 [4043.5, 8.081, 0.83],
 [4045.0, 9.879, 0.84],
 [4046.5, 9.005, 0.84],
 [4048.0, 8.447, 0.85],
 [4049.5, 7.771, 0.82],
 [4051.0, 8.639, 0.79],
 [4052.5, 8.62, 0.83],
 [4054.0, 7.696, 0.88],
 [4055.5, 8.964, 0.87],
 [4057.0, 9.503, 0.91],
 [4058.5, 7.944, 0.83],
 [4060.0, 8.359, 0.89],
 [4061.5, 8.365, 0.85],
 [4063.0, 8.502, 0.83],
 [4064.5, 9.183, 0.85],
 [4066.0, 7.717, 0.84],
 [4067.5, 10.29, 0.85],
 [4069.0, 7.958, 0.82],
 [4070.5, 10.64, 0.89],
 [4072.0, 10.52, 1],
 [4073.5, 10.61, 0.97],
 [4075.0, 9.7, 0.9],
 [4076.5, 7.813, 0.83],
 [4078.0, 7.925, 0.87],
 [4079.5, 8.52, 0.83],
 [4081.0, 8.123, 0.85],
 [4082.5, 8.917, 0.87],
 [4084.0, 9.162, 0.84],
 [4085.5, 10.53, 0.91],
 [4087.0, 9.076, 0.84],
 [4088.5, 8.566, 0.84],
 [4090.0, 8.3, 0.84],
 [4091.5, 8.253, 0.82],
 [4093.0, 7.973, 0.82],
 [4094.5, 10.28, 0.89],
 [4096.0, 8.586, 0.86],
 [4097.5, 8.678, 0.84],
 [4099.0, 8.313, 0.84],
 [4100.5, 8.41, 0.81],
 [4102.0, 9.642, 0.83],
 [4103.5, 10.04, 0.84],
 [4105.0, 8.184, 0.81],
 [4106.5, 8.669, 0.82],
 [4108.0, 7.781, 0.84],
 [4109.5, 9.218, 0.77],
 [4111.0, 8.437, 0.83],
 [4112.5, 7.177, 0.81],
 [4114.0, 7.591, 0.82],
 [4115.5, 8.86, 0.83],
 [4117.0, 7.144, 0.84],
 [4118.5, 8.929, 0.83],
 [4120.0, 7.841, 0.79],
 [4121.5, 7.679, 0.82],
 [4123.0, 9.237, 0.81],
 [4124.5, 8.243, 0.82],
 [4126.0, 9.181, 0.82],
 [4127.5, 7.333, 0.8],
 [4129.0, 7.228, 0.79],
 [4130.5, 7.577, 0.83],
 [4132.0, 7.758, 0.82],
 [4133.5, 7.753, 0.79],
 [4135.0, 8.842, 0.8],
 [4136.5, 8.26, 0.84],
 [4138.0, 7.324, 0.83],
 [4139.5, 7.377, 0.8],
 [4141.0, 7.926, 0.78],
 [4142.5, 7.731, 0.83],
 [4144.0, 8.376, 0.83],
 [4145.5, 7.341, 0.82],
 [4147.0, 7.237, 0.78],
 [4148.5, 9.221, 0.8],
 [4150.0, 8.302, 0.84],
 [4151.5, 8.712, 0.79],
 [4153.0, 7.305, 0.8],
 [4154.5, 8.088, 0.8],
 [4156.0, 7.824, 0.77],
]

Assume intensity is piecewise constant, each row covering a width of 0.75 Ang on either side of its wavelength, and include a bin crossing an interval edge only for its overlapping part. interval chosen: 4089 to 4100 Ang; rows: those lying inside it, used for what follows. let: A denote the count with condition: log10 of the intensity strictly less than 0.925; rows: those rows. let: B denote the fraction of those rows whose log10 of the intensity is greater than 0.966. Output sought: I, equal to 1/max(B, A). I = 0.25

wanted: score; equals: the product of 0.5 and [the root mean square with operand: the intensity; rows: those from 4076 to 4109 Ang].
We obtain 4.37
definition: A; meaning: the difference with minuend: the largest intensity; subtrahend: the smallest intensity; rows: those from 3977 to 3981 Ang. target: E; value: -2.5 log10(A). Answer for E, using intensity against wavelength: -0.7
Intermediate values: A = 2.0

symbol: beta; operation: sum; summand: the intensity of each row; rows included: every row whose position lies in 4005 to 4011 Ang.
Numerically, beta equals 35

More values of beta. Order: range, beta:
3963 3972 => 55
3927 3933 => 34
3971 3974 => 19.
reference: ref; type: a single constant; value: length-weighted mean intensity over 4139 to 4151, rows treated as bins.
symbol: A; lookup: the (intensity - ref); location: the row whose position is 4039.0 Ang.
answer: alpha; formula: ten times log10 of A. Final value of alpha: -1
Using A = 0.85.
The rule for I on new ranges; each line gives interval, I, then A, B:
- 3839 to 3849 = 1.00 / 1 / 0.7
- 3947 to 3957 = 0.50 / 2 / 0.6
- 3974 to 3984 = 0.50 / 2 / 0.1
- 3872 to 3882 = 0.50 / 2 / 0.7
